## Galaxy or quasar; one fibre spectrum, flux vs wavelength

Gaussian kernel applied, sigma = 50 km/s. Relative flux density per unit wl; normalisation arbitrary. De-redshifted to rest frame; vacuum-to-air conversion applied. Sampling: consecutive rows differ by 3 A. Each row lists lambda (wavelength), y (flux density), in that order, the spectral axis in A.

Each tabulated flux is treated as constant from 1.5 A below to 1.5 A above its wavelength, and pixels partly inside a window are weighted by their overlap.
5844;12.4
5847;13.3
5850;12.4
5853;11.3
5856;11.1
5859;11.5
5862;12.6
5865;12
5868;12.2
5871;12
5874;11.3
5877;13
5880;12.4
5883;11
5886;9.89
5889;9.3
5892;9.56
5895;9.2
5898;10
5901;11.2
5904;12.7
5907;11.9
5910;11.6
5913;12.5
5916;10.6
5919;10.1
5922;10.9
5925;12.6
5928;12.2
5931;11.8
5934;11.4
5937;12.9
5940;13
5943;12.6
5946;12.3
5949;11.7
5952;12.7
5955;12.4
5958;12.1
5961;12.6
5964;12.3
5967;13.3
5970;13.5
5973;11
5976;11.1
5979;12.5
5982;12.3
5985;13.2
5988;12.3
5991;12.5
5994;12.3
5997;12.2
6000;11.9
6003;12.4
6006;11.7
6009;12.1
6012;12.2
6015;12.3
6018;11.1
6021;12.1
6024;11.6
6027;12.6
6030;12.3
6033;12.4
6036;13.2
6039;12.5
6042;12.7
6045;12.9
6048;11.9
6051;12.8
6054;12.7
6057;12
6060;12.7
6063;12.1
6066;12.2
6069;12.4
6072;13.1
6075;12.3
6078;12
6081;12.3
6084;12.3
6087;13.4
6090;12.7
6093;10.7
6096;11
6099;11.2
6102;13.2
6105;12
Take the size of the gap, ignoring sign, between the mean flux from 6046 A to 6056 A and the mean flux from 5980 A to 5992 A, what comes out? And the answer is 0.11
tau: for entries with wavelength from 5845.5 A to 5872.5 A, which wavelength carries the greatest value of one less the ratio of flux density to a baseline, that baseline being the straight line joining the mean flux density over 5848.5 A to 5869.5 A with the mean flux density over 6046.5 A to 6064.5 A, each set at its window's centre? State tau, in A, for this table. 5856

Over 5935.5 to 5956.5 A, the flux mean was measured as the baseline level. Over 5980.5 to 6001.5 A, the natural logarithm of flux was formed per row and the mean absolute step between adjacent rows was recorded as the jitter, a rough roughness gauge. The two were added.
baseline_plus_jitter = 12.5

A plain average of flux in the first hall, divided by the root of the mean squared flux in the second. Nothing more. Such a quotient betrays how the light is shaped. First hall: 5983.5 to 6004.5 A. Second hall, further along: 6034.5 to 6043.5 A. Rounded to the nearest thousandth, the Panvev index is 0.968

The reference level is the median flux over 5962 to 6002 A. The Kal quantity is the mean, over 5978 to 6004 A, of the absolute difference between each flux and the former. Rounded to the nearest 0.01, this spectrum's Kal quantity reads 0.21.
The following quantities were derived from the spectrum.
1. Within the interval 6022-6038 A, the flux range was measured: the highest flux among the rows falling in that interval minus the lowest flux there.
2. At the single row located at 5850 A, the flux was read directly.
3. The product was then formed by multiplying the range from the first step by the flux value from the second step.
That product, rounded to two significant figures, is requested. 20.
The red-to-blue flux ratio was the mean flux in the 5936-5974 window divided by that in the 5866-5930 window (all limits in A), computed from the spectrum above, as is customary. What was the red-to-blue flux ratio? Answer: 1.11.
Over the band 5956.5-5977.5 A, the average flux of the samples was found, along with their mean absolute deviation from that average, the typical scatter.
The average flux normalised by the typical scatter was 16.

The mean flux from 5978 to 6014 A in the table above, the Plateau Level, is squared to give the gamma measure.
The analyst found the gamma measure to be 151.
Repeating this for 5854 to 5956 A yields 134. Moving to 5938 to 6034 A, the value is 151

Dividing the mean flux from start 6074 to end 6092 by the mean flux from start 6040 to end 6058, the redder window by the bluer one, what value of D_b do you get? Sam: 1.00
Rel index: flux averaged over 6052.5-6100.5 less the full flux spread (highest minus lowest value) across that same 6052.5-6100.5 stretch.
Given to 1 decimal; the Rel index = 9.5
